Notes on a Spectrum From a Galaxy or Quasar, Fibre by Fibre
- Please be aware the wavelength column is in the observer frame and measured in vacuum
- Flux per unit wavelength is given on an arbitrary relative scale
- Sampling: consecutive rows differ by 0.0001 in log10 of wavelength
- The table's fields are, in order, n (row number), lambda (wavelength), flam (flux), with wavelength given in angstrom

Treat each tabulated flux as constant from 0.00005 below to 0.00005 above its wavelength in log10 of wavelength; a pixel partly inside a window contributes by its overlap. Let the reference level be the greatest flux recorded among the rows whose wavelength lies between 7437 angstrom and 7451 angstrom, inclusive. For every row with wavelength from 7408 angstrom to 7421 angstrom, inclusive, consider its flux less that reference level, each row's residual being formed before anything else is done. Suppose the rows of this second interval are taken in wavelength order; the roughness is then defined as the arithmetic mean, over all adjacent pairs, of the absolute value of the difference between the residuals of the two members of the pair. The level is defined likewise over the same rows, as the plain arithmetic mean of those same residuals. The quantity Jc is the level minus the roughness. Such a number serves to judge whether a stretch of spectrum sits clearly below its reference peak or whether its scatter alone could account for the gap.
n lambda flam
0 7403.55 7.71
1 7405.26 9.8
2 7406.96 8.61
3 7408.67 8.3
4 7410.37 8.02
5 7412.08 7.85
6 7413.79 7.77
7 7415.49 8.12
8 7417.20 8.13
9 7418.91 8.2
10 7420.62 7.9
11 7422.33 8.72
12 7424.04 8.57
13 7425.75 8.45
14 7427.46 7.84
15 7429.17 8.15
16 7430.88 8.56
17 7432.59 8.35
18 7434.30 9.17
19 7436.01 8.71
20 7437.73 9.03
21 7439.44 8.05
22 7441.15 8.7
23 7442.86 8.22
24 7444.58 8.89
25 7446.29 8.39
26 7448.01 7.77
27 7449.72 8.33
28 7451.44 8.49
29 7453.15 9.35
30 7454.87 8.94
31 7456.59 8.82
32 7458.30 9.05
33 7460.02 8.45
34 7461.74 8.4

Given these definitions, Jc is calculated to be -1.17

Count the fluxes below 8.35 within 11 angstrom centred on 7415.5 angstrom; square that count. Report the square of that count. 49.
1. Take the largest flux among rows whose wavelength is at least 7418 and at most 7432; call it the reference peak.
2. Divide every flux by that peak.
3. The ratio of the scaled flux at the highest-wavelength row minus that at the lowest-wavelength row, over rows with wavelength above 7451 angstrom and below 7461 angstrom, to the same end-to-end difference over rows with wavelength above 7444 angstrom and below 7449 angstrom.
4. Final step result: 0.0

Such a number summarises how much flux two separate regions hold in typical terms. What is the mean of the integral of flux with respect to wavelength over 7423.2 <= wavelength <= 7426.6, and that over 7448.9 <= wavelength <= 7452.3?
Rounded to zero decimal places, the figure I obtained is 29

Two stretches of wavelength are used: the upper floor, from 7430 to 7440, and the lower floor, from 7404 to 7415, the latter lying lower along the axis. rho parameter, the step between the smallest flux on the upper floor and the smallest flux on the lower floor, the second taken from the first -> 0.28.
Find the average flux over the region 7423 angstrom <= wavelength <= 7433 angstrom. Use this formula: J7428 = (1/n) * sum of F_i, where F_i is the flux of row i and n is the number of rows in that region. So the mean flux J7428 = 8.3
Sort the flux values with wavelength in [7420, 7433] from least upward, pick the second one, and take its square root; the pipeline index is 2.81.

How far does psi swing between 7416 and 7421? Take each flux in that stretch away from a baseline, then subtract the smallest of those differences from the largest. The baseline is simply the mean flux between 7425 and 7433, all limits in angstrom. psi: 0.30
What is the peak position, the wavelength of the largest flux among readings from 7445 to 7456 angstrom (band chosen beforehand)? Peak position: 7453.15 angstrom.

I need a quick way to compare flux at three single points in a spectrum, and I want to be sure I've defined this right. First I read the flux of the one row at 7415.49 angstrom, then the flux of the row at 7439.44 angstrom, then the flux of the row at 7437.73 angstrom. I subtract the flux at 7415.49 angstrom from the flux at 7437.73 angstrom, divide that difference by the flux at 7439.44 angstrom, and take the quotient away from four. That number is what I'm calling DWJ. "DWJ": 3.89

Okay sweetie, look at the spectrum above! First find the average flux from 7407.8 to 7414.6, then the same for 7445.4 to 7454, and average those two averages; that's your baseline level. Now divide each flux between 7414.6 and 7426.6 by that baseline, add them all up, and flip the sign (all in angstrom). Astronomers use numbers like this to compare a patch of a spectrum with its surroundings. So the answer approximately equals -7.06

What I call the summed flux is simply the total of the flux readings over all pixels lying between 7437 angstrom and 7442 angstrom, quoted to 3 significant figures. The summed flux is 25.8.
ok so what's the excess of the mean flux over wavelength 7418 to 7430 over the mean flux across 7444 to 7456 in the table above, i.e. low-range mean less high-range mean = -0.33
